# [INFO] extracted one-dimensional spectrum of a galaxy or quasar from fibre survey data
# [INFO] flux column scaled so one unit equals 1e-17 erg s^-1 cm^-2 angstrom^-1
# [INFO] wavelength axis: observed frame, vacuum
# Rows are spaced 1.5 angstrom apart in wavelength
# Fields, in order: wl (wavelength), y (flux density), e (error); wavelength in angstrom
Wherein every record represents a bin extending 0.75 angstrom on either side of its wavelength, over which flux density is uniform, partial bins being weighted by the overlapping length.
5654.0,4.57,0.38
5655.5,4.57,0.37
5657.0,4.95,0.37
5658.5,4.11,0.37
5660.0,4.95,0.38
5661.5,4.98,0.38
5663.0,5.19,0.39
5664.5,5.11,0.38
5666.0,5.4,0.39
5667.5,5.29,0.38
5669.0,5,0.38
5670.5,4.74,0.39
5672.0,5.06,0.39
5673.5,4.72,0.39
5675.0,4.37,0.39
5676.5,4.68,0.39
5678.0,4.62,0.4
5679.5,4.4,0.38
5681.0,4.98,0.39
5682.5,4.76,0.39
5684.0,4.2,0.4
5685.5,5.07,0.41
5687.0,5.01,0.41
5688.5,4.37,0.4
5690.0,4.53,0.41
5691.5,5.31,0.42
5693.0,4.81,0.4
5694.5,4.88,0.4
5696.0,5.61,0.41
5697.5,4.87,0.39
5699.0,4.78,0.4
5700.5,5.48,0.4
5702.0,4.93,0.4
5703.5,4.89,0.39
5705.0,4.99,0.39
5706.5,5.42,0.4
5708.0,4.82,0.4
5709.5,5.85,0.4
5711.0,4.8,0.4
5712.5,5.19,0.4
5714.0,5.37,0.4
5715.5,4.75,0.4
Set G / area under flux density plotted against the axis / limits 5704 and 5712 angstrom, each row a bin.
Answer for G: 41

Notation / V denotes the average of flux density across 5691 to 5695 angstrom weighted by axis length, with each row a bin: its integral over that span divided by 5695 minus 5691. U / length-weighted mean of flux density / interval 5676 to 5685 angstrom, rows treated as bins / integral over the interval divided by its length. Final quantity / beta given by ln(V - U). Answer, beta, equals -1.0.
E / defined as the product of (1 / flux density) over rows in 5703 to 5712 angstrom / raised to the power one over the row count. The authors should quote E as 0.196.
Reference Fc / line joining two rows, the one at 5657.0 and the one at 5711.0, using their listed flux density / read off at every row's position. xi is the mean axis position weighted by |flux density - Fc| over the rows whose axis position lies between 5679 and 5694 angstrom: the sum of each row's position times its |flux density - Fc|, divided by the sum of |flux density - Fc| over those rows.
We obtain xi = 5686.0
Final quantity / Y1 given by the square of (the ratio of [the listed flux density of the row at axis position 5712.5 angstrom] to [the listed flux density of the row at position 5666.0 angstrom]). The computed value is 0.9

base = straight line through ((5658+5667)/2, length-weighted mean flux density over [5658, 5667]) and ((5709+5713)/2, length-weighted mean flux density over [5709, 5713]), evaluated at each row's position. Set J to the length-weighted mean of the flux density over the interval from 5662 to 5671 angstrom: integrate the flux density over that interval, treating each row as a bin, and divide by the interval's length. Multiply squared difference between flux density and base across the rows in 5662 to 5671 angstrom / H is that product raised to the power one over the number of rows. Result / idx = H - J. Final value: -5.1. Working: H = 0.026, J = 5.13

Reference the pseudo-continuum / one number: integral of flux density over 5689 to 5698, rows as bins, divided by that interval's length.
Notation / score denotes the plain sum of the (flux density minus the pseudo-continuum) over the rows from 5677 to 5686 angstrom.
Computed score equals -1.9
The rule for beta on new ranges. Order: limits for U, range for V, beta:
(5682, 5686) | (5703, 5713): -0.7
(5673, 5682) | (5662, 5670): -0.6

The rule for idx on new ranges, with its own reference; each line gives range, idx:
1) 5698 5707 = -5.0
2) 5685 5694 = -4.8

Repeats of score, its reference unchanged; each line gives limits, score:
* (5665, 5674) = 0.3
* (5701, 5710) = 1.0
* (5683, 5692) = -1.4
